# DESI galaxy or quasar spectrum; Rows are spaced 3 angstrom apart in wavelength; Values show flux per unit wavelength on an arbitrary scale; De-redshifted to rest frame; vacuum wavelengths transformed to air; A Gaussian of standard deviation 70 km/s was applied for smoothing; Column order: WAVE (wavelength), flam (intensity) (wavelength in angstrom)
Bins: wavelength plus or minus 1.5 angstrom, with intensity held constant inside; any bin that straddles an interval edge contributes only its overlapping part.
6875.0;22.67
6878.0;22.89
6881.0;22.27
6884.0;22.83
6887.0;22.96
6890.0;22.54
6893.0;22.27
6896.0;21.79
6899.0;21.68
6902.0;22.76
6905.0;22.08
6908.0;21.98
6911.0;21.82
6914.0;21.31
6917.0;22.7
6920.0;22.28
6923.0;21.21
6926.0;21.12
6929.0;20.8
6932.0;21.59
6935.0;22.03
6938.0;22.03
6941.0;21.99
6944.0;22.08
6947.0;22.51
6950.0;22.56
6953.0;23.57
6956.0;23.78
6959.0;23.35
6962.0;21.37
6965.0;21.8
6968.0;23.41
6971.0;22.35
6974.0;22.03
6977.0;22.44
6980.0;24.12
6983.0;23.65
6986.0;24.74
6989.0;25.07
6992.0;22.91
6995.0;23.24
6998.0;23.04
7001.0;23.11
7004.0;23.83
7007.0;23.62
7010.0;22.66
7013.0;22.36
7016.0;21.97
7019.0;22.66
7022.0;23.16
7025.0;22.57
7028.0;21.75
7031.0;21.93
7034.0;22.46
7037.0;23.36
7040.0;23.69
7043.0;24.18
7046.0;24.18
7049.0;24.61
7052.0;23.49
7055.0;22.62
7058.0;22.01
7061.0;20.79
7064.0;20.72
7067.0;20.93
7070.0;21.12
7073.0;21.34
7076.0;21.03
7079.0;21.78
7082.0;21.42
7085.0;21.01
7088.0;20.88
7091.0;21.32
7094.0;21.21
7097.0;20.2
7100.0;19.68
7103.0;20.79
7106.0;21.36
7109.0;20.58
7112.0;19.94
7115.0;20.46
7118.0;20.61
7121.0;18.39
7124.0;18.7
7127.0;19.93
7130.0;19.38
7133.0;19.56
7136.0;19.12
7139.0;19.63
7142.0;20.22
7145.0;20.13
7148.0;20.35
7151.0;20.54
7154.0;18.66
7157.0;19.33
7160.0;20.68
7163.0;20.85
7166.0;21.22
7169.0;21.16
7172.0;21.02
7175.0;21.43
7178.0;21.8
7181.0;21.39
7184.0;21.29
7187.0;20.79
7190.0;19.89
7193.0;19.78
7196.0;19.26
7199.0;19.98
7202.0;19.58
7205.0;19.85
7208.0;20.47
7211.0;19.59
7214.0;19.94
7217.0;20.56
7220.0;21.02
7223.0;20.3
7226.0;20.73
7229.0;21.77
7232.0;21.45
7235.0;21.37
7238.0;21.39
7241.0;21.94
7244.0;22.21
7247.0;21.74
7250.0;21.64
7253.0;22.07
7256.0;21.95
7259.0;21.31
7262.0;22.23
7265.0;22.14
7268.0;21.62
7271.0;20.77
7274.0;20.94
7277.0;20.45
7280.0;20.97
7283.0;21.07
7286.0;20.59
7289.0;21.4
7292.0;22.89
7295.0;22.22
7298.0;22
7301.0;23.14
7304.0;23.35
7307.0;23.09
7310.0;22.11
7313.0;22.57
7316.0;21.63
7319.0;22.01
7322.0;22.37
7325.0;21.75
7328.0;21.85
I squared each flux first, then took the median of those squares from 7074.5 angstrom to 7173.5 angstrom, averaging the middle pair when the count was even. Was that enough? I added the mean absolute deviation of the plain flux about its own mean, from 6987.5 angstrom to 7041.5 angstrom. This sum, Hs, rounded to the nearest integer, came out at 422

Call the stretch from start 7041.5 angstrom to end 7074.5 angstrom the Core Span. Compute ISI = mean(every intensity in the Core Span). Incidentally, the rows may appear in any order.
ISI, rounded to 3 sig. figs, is 22.4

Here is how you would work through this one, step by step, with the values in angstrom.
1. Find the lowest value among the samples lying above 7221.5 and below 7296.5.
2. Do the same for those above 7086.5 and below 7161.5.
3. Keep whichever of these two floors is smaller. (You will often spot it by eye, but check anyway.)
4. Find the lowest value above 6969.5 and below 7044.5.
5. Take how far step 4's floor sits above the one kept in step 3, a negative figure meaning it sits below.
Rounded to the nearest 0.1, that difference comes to 3.4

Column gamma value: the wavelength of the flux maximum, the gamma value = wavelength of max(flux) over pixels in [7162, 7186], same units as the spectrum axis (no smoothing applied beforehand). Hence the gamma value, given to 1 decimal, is 7178.0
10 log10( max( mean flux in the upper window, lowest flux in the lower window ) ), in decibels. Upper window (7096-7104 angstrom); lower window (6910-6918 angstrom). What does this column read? 13.3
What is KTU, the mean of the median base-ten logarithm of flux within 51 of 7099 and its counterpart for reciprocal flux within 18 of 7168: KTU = 0.682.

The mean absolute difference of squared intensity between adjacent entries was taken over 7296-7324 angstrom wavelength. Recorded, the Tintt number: 27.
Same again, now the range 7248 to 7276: 20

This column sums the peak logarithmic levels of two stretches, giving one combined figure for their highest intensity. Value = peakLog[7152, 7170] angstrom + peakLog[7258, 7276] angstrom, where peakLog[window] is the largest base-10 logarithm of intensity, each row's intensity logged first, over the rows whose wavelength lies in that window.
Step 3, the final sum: 2.67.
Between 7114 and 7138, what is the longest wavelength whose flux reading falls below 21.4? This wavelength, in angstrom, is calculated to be 7136.0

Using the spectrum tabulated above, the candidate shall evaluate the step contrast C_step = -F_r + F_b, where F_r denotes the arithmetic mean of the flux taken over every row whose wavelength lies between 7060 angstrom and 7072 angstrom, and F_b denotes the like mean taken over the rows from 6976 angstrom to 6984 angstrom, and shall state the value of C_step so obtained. 2.5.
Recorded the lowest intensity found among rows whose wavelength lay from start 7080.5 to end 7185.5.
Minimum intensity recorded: 18.39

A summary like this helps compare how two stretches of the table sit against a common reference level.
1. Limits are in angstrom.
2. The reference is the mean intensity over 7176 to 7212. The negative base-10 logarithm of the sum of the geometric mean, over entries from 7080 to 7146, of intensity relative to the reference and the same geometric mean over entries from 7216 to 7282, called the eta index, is -0.311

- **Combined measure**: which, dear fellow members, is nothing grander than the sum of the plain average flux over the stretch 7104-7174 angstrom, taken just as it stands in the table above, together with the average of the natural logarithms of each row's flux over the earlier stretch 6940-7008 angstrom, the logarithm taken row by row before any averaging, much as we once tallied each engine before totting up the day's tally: 23.2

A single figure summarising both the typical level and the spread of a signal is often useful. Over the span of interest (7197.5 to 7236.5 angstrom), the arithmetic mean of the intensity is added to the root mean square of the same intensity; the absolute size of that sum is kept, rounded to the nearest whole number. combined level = 41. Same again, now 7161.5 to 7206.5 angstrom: 41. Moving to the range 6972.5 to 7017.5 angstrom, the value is 47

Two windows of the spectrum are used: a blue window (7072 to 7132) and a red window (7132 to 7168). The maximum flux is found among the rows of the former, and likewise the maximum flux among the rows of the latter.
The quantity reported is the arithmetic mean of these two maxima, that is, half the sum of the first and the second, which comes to 21.5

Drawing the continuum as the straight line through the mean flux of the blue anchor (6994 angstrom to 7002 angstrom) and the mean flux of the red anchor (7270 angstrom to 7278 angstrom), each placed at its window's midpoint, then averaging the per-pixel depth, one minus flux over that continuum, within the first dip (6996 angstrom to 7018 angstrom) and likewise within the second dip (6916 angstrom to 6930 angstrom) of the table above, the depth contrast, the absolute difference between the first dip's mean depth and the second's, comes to 0.086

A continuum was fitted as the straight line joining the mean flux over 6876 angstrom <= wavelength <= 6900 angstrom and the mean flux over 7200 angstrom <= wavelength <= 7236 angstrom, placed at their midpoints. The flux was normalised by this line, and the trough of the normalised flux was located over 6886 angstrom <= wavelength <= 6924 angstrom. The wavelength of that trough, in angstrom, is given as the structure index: 6923.0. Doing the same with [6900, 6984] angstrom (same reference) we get 6929.0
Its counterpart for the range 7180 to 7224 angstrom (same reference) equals 7196.0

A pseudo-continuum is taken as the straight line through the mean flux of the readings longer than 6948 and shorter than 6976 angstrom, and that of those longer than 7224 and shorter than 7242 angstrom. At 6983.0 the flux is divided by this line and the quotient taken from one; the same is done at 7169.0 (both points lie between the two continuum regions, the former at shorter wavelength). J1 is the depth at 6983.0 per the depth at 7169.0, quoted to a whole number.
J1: -2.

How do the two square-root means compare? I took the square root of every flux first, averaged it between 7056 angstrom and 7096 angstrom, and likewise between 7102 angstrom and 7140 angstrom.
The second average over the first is 0.968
